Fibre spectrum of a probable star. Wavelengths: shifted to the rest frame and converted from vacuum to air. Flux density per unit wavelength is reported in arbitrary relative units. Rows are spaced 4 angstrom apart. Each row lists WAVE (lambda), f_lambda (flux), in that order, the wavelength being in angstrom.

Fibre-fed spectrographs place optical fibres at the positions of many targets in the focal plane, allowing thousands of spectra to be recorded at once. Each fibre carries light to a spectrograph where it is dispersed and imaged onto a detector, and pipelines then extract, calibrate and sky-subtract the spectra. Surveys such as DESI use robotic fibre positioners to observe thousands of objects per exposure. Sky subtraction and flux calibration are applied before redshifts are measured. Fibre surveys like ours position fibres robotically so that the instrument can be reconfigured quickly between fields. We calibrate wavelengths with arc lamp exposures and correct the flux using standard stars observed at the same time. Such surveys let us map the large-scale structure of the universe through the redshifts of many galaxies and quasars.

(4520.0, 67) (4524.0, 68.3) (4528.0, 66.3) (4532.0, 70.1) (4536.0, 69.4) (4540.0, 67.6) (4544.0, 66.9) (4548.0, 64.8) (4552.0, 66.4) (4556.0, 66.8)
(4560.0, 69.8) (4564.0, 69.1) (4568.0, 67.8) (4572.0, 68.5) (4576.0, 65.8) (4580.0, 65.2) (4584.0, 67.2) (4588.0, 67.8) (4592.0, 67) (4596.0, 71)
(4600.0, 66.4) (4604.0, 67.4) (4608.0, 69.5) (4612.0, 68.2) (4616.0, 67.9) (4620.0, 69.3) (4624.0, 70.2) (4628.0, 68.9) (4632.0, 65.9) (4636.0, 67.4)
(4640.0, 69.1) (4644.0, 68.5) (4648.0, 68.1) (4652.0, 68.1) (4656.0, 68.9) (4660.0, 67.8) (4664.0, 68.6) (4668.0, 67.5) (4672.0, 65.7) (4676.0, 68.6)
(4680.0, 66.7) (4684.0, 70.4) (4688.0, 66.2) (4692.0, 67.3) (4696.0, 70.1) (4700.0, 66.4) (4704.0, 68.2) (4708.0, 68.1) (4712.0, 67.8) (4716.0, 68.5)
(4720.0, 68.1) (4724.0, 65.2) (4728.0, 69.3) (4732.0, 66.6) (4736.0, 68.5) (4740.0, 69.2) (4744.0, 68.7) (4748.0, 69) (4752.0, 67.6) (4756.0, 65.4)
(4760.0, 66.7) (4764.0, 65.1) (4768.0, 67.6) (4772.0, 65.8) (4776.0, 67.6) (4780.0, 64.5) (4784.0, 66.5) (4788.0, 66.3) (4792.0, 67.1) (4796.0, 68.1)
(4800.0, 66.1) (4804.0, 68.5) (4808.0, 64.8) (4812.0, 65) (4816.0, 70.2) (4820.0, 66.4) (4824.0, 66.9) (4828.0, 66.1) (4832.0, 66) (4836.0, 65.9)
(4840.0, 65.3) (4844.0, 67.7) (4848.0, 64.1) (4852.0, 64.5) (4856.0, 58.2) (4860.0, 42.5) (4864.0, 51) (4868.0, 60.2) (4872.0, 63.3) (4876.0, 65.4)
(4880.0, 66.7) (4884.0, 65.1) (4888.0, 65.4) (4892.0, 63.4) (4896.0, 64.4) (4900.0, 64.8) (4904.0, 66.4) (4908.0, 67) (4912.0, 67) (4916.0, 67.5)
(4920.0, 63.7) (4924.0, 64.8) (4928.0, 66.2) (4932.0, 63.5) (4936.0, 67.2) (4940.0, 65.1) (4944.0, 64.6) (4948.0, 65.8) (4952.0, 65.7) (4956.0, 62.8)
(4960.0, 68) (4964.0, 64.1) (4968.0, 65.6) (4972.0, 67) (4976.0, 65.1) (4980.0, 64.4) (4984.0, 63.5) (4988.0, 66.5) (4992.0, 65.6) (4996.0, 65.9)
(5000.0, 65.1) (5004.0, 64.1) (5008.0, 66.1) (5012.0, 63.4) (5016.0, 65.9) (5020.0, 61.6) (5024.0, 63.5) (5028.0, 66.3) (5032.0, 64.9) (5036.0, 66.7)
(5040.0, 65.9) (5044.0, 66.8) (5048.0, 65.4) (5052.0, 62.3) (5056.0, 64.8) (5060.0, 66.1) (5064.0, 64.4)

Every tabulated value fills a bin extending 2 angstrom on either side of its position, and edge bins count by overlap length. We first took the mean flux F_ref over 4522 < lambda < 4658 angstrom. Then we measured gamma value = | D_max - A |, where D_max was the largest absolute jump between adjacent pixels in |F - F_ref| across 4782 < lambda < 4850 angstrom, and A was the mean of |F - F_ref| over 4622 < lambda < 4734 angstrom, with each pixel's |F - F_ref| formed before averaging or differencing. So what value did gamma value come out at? 2.5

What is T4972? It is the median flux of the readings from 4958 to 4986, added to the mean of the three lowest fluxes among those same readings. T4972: 129.1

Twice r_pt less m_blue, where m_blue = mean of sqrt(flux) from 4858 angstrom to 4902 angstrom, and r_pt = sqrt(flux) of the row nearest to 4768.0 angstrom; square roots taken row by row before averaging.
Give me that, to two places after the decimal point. 8.64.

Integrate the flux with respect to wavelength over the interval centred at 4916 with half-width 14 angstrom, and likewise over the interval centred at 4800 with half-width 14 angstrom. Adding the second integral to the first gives 3714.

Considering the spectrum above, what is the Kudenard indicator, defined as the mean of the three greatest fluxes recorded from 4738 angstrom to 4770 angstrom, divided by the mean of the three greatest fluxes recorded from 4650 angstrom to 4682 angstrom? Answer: 1.00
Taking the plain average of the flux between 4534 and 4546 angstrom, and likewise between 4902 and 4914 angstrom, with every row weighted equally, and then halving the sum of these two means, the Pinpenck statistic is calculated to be 67.4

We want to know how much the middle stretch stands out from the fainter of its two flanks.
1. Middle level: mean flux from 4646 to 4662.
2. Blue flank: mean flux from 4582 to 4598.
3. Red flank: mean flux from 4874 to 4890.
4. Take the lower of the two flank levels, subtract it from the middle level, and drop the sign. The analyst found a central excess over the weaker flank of 2.6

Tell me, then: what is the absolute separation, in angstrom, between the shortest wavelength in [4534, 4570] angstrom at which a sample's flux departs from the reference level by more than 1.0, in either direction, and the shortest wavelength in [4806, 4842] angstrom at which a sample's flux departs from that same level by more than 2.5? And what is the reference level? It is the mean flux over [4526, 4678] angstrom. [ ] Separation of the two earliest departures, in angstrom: 272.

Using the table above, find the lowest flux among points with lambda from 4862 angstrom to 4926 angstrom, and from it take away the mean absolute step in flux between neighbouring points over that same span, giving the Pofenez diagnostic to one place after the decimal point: 49.1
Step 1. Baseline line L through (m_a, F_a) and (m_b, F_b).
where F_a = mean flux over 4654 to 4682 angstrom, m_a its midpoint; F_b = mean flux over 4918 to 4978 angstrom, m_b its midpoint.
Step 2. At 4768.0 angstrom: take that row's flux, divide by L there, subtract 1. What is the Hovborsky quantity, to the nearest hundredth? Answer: 0.01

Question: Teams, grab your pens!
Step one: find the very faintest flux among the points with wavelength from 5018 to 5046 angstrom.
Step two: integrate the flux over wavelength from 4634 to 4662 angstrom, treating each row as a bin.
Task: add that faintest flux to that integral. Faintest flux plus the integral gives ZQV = 1973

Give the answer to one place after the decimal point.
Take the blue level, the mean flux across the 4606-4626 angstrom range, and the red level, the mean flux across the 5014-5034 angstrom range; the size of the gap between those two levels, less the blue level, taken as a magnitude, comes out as 64.4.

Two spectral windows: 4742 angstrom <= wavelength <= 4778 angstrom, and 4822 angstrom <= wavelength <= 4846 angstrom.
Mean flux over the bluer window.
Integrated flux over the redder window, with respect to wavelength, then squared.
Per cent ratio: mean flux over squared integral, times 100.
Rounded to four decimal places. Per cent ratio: 0.0026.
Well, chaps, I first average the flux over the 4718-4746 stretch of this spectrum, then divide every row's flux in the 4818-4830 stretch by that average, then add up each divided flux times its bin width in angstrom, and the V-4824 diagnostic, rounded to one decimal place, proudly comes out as 11.7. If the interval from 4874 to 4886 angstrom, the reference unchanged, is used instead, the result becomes 11.6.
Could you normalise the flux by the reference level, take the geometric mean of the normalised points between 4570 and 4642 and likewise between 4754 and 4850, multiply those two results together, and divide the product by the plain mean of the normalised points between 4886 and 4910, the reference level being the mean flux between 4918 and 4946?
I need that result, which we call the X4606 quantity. 1.06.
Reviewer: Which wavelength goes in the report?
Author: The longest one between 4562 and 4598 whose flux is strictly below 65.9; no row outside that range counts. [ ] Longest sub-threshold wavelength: 4580.0 angstrom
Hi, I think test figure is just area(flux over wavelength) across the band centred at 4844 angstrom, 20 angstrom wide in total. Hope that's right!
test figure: 1310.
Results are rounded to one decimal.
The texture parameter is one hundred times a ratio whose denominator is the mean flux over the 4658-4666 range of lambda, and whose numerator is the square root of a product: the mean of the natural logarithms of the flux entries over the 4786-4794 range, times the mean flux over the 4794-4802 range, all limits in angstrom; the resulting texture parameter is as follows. 24.6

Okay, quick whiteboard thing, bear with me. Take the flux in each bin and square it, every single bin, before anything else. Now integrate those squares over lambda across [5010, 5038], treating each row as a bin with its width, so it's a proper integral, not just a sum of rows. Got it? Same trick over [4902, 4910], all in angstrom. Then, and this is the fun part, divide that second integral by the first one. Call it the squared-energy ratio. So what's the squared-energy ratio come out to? 0.30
